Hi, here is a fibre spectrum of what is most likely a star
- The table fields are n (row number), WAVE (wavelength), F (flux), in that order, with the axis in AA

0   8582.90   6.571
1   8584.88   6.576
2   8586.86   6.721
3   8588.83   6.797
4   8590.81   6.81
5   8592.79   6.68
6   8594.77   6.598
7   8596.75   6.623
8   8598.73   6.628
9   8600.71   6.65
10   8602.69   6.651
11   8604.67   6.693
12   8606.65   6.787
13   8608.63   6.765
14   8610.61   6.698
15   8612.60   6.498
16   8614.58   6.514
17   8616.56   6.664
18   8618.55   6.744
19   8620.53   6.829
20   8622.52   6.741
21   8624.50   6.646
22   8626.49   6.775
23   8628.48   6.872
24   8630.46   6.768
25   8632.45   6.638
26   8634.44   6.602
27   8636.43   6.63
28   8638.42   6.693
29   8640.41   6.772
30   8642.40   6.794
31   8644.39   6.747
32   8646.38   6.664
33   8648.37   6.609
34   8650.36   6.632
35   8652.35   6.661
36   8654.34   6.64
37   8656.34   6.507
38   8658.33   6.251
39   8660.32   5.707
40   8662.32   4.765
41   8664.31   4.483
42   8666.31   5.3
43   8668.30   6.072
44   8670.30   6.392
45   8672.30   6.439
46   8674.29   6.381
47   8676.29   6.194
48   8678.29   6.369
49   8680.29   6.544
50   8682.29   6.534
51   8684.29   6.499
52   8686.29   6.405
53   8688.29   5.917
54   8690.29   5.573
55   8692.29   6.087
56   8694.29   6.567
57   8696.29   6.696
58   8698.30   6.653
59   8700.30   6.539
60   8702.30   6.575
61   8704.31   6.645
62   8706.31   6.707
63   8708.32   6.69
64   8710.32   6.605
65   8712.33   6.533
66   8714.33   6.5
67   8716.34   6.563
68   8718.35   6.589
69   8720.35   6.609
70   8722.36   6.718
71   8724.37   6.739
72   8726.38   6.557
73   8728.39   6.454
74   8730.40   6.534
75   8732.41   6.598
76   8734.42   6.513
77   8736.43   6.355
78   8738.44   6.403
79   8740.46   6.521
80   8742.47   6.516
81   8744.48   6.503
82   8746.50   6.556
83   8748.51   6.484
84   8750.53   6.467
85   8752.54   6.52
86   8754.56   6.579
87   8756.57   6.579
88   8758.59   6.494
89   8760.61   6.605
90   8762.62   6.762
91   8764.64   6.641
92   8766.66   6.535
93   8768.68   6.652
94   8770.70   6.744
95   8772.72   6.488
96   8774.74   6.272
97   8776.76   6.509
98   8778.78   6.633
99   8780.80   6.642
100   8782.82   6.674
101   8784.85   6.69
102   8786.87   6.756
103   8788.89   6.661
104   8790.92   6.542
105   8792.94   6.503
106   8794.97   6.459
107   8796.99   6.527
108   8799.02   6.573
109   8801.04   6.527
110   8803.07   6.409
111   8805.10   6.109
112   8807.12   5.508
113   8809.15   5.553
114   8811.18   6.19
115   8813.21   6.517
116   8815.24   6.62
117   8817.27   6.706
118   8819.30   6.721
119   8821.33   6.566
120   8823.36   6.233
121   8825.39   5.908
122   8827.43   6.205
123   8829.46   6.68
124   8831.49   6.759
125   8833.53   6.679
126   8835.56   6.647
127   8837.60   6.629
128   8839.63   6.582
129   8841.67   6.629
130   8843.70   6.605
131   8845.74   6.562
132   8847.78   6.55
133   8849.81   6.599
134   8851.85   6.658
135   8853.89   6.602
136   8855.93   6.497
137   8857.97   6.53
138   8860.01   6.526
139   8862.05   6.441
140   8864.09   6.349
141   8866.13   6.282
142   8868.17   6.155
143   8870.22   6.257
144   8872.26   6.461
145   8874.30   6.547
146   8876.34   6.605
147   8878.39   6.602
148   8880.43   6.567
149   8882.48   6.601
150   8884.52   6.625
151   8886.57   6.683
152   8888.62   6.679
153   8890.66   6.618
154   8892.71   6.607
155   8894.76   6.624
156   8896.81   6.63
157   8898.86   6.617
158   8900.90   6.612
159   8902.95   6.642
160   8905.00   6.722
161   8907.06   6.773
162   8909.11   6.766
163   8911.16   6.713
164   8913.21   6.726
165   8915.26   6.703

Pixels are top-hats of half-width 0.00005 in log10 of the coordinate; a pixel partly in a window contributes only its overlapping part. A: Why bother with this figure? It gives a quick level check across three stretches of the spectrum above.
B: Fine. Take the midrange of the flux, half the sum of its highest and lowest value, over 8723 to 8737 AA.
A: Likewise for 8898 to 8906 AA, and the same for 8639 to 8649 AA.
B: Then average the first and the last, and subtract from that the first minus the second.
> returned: 6.7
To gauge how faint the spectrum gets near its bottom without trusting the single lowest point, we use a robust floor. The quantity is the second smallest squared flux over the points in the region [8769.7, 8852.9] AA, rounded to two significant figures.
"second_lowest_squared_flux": 31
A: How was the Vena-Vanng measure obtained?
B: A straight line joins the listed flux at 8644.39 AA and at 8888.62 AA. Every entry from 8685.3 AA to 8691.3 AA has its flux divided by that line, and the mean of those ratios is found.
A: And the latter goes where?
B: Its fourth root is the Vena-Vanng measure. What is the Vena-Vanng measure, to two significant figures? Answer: 0.97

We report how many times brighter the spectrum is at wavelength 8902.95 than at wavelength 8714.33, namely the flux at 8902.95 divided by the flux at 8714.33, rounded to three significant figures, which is 1.02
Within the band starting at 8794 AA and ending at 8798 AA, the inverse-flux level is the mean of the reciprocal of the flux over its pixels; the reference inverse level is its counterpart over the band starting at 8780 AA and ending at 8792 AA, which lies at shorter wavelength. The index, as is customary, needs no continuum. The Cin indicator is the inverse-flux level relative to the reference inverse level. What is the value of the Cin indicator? 1.03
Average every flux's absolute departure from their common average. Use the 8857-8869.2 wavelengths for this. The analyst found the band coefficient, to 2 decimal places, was 0.12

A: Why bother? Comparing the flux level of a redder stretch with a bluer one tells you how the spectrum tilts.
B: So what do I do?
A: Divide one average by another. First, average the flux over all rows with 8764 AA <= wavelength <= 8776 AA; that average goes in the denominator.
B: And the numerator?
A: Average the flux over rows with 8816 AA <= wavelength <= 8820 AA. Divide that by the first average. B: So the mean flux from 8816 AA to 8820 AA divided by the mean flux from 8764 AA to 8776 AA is 1.024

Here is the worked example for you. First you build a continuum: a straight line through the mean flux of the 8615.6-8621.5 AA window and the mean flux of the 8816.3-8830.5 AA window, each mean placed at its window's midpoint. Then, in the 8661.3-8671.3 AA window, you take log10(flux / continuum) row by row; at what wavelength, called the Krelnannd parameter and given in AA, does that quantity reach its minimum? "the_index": 8664.31 AA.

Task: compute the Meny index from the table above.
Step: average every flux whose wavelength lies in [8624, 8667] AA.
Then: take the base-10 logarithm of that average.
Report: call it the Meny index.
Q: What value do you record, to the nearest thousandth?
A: 0.804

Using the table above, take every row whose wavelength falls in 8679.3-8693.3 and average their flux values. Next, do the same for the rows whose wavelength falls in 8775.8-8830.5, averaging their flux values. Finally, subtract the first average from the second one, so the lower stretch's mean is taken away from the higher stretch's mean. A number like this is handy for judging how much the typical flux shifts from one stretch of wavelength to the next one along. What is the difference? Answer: 0.21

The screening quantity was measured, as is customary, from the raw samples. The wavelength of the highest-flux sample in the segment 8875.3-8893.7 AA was 8886.57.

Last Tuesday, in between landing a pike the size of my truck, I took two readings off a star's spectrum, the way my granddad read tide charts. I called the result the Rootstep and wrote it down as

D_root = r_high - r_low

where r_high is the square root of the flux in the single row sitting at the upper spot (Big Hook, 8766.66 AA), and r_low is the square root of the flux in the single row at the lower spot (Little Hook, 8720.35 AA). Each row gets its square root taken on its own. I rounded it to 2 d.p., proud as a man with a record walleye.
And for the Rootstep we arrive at -0.01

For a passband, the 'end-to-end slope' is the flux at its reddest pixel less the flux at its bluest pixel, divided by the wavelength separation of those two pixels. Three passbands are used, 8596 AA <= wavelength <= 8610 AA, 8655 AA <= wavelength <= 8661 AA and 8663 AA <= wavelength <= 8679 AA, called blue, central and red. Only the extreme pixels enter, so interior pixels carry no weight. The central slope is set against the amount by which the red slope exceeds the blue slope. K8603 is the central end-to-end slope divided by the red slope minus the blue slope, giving -1.63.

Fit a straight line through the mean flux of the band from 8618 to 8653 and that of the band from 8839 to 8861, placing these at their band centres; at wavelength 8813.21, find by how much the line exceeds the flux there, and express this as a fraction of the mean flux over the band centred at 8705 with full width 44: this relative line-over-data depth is 0.013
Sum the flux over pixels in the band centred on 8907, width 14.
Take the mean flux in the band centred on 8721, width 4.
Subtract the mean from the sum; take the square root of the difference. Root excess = 6.3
